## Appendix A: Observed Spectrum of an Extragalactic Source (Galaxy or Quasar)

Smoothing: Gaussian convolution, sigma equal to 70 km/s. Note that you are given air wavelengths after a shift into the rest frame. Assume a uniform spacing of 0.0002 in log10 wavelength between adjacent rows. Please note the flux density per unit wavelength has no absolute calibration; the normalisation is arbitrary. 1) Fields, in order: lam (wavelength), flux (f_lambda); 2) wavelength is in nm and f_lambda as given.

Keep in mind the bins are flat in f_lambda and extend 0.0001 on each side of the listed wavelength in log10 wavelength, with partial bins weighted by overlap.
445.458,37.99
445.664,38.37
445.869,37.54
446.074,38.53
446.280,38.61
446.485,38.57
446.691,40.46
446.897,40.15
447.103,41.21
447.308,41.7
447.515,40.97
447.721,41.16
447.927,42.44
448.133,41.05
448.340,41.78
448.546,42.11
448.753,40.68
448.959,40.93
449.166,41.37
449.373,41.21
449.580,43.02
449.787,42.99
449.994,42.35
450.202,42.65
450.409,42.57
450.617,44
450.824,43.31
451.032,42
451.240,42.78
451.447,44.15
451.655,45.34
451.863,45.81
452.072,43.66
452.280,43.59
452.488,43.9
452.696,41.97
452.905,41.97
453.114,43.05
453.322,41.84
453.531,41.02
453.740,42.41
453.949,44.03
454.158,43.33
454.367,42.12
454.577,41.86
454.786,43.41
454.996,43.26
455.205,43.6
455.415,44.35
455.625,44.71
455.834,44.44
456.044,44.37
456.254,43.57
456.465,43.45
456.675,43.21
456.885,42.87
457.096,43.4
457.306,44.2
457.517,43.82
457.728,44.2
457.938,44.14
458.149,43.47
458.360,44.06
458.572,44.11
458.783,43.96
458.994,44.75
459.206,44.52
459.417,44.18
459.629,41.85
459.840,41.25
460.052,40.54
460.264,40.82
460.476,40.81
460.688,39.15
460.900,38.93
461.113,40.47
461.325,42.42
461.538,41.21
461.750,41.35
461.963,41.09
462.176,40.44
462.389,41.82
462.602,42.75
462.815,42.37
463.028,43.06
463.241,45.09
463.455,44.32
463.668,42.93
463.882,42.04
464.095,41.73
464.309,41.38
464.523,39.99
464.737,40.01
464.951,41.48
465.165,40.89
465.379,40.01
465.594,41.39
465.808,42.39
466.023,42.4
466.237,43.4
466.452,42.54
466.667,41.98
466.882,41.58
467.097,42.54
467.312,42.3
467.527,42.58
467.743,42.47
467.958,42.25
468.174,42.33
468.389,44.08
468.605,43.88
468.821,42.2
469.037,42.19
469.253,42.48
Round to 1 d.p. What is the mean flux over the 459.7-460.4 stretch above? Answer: 40.9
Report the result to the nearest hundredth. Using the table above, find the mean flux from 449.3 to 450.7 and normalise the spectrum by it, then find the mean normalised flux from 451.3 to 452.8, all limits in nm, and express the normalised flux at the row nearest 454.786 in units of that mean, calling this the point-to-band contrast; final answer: 0.99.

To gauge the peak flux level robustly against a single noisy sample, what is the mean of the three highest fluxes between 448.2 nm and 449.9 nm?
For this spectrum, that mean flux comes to 42.7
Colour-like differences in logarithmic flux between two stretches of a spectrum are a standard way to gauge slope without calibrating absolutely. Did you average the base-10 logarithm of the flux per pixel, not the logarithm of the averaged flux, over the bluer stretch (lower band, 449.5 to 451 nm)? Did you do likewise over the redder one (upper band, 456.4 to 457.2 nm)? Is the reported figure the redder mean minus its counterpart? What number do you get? 0.00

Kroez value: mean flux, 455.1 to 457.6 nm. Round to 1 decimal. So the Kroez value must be 43.8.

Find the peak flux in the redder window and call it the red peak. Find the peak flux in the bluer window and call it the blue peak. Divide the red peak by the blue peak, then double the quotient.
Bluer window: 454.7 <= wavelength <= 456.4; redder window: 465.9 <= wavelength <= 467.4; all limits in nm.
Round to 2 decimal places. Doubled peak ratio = 1.94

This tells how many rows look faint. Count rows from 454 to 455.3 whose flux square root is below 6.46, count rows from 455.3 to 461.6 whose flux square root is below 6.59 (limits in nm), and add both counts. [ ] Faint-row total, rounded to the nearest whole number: 13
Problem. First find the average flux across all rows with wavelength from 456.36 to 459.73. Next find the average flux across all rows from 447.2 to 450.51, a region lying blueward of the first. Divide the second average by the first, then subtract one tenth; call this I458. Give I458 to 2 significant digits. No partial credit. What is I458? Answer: 0.86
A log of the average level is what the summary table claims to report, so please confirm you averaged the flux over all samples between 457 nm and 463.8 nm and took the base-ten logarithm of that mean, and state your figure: 1.63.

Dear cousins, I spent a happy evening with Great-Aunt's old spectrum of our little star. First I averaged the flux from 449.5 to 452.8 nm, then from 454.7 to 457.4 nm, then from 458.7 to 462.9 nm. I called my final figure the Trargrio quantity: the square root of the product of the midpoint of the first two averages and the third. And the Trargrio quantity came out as 42.6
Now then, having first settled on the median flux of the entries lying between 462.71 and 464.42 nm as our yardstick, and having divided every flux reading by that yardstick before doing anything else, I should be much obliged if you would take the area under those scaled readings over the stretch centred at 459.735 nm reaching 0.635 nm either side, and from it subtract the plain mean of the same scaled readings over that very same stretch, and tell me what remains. 0.267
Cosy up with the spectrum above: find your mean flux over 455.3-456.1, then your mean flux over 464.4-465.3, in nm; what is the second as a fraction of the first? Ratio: 0.91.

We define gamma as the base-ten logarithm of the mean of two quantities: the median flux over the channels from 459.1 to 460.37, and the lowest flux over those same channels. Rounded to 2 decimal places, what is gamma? 1.61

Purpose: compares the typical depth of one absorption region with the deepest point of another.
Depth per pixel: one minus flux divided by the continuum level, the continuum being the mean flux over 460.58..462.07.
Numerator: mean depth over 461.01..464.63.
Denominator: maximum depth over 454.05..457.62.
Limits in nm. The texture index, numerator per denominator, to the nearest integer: 1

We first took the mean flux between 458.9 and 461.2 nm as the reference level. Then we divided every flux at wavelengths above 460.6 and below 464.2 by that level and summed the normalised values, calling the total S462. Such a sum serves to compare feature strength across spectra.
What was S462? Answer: 17.1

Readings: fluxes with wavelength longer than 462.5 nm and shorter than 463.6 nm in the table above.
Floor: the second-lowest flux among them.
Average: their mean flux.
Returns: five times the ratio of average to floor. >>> 5.09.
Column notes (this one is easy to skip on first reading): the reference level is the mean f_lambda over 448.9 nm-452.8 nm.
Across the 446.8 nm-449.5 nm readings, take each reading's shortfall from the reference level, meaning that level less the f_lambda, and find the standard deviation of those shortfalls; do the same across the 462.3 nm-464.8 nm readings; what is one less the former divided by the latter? 0.6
